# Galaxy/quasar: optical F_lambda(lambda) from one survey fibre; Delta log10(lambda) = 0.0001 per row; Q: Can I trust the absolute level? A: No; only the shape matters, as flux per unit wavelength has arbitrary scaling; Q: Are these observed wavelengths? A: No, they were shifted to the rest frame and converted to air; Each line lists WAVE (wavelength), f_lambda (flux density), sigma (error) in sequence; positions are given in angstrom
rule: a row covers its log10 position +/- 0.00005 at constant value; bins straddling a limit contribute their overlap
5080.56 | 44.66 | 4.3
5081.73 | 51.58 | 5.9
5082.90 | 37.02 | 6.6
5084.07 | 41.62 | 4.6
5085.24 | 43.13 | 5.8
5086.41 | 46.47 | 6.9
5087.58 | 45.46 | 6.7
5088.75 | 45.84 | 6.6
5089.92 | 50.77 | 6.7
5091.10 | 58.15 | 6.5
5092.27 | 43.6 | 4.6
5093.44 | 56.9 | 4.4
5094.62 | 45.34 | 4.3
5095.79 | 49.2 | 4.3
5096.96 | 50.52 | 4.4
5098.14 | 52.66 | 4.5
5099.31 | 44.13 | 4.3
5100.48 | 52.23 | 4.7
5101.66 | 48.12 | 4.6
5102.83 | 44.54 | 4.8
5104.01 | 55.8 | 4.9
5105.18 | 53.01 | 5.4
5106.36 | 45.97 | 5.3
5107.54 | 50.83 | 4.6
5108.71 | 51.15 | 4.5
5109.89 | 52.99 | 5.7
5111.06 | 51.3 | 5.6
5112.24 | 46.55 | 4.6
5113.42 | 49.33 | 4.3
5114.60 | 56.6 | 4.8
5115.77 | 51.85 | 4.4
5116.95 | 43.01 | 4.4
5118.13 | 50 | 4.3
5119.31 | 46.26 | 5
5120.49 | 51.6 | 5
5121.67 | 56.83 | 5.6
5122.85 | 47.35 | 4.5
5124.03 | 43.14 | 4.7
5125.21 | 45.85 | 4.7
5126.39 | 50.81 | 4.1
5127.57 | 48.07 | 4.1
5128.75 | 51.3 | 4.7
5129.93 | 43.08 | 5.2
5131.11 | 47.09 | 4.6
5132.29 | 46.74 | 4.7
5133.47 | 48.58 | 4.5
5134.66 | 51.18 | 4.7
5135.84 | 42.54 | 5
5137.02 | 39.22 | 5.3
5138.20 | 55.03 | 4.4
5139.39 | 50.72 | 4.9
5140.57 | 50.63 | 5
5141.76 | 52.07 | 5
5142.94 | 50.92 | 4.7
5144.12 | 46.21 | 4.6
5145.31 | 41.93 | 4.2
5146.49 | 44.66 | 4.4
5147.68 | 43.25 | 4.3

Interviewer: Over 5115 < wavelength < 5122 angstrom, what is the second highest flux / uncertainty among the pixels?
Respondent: 11.6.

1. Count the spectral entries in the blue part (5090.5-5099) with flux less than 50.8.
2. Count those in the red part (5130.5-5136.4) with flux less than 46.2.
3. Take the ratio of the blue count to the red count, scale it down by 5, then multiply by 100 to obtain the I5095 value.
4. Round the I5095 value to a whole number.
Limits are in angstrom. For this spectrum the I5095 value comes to 80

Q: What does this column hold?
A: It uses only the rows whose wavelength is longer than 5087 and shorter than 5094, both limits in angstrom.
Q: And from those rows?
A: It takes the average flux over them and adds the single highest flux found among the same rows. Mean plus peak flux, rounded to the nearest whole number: 108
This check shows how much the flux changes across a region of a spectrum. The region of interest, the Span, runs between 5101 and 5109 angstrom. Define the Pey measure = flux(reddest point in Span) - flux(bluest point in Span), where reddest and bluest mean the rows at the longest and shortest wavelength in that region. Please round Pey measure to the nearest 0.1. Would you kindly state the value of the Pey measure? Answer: 3.0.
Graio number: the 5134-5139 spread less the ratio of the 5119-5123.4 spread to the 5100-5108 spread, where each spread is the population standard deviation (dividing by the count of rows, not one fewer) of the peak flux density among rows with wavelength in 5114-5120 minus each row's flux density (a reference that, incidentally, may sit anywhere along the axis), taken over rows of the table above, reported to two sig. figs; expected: 5.3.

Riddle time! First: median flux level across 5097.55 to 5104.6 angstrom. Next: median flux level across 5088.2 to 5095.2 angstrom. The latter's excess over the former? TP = -1.9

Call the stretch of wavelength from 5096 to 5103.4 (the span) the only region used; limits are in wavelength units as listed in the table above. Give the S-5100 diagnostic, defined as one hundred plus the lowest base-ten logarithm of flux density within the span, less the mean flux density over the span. 52.9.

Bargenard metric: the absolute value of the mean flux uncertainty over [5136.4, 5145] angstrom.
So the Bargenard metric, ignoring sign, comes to 4.8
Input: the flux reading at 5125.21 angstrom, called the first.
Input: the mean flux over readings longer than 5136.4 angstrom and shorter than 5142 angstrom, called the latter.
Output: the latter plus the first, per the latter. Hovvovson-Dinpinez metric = 1.93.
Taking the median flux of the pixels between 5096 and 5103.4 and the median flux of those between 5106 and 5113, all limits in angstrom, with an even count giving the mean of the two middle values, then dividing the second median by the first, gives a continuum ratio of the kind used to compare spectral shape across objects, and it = 1.03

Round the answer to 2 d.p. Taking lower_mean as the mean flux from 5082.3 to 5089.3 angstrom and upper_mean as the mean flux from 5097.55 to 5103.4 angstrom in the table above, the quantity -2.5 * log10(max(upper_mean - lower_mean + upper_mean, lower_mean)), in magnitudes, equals -4.32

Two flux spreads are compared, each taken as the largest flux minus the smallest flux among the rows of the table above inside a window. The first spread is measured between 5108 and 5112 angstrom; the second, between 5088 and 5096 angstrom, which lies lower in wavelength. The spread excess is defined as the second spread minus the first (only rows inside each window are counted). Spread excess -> 13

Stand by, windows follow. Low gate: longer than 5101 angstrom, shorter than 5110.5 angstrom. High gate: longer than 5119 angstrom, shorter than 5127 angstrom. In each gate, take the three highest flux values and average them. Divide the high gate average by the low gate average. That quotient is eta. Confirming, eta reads 0.98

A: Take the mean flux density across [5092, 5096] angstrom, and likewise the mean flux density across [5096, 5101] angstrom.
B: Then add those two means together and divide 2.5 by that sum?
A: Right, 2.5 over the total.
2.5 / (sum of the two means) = 0.0253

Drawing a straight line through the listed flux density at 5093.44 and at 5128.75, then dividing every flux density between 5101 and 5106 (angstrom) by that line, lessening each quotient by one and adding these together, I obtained -0.357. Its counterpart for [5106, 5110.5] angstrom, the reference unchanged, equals -0.317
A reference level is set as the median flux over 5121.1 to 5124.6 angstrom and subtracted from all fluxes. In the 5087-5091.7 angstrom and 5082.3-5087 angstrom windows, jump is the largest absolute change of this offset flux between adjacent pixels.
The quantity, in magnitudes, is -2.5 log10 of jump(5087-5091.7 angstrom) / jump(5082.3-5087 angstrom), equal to -0.5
